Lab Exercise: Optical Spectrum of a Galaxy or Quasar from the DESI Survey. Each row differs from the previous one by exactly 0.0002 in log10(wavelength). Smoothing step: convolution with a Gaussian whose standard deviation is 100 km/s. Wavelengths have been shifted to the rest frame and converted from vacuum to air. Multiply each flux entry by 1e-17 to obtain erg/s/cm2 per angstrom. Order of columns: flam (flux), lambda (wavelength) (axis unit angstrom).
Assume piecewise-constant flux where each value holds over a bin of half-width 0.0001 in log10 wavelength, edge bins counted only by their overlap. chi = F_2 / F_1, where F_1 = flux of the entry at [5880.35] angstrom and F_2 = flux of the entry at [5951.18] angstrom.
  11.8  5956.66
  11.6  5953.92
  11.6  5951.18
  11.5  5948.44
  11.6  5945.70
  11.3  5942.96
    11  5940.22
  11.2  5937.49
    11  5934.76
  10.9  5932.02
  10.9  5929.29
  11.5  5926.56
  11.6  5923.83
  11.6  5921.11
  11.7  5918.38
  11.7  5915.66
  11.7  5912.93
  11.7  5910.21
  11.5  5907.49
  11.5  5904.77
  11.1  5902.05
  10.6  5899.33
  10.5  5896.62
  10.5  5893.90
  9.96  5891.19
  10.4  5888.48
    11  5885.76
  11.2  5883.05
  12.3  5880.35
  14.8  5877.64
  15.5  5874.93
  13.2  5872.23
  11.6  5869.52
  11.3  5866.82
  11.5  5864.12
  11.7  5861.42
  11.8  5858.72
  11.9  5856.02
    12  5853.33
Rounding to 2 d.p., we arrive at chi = 0.94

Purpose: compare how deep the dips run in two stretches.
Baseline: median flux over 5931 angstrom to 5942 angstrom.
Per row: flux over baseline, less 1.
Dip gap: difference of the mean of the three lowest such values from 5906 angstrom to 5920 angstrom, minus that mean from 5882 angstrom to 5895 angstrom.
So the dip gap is 0.12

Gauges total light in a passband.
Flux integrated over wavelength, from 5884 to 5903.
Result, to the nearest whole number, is 201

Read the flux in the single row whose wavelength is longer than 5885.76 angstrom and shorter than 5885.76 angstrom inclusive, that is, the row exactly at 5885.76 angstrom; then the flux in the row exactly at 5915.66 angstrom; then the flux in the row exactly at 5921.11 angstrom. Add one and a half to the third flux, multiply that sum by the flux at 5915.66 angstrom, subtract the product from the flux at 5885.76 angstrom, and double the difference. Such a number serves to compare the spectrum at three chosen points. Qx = -285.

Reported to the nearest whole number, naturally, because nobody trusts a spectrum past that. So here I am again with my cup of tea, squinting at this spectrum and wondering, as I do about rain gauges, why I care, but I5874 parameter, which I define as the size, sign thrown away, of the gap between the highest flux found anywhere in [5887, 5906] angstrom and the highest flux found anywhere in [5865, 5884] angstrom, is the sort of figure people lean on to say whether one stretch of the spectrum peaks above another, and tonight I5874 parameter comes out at 4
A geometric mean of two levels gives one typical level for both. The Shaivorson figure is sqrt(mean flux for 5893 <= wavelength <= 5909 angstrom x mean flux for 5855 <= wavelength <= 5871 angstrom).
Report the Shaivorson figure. 11.3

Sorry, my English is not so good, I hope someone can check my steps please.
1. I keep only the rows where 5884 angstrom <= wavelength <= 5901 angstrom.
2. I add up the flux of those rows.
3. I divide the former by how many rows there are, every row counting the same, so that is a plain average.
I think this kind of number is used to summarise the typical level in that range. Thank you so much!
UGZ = 10.5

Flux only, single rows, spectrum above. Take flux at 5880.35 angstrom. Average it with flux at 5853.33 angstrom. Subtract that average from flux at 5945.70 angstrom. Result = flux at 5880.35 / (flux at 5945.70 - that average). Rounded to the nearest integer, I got -22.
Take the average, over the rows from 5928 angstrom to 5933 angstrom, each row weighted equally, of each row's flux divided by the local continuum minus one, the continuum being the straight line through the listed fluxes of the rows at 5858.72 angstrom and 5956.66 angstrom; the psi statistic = -0.08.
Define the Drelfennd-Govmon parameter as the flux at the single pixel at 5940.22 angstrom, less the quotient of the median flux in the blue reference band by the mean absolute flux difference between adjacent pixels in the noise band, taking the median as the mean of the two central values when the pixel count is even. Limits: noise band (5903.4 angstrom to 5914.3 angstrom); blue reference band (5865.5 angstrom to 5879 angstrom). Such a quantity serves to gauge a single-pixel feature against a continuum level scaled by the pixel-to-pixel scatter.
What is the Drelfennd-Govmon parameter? -187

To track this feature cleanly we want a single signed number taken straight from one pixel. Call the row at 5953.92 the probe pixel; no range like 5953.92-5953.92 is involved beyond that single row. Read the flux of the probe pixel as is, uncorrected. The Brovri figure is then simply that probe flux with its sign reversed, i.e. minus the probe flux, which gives -11.6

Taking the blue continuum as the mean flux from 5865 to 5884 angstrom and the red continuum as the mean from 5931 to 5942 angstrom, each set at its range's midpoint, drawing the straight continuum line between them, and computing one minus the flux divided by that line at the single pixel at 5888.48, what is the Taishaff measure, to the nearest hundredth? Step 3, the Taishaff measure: 0.16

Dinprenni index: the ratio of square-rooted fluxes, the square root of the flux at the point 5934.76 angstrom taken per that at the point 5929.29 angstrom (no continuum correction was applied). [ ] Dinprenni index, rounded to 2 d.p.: 1.00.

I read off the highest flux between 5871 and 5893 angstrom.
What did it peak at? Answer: 15.5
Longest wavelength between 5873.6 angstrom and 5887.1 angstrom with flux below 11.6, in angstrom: 5885.76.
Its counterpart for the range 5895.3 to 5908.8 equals 5907.49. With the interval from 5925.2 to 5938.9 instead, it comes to 5937.49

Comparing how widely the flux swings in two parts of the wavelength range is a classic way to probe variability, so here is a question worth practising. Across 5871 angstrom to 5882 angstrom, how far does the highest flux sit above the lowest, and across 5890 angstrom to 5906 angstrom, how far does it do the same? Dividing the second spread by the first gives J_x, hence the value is 0.48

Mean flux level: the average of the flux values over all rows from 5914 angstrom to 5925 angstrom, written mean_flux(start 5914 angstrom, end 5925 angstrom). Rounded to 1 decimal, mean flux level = 11.7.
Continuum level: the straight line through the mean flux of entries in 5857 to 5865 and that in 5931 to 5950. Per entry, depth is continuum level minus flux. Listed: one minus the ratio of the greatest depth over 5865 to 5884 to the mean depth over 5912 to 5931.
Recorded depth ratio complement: 3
